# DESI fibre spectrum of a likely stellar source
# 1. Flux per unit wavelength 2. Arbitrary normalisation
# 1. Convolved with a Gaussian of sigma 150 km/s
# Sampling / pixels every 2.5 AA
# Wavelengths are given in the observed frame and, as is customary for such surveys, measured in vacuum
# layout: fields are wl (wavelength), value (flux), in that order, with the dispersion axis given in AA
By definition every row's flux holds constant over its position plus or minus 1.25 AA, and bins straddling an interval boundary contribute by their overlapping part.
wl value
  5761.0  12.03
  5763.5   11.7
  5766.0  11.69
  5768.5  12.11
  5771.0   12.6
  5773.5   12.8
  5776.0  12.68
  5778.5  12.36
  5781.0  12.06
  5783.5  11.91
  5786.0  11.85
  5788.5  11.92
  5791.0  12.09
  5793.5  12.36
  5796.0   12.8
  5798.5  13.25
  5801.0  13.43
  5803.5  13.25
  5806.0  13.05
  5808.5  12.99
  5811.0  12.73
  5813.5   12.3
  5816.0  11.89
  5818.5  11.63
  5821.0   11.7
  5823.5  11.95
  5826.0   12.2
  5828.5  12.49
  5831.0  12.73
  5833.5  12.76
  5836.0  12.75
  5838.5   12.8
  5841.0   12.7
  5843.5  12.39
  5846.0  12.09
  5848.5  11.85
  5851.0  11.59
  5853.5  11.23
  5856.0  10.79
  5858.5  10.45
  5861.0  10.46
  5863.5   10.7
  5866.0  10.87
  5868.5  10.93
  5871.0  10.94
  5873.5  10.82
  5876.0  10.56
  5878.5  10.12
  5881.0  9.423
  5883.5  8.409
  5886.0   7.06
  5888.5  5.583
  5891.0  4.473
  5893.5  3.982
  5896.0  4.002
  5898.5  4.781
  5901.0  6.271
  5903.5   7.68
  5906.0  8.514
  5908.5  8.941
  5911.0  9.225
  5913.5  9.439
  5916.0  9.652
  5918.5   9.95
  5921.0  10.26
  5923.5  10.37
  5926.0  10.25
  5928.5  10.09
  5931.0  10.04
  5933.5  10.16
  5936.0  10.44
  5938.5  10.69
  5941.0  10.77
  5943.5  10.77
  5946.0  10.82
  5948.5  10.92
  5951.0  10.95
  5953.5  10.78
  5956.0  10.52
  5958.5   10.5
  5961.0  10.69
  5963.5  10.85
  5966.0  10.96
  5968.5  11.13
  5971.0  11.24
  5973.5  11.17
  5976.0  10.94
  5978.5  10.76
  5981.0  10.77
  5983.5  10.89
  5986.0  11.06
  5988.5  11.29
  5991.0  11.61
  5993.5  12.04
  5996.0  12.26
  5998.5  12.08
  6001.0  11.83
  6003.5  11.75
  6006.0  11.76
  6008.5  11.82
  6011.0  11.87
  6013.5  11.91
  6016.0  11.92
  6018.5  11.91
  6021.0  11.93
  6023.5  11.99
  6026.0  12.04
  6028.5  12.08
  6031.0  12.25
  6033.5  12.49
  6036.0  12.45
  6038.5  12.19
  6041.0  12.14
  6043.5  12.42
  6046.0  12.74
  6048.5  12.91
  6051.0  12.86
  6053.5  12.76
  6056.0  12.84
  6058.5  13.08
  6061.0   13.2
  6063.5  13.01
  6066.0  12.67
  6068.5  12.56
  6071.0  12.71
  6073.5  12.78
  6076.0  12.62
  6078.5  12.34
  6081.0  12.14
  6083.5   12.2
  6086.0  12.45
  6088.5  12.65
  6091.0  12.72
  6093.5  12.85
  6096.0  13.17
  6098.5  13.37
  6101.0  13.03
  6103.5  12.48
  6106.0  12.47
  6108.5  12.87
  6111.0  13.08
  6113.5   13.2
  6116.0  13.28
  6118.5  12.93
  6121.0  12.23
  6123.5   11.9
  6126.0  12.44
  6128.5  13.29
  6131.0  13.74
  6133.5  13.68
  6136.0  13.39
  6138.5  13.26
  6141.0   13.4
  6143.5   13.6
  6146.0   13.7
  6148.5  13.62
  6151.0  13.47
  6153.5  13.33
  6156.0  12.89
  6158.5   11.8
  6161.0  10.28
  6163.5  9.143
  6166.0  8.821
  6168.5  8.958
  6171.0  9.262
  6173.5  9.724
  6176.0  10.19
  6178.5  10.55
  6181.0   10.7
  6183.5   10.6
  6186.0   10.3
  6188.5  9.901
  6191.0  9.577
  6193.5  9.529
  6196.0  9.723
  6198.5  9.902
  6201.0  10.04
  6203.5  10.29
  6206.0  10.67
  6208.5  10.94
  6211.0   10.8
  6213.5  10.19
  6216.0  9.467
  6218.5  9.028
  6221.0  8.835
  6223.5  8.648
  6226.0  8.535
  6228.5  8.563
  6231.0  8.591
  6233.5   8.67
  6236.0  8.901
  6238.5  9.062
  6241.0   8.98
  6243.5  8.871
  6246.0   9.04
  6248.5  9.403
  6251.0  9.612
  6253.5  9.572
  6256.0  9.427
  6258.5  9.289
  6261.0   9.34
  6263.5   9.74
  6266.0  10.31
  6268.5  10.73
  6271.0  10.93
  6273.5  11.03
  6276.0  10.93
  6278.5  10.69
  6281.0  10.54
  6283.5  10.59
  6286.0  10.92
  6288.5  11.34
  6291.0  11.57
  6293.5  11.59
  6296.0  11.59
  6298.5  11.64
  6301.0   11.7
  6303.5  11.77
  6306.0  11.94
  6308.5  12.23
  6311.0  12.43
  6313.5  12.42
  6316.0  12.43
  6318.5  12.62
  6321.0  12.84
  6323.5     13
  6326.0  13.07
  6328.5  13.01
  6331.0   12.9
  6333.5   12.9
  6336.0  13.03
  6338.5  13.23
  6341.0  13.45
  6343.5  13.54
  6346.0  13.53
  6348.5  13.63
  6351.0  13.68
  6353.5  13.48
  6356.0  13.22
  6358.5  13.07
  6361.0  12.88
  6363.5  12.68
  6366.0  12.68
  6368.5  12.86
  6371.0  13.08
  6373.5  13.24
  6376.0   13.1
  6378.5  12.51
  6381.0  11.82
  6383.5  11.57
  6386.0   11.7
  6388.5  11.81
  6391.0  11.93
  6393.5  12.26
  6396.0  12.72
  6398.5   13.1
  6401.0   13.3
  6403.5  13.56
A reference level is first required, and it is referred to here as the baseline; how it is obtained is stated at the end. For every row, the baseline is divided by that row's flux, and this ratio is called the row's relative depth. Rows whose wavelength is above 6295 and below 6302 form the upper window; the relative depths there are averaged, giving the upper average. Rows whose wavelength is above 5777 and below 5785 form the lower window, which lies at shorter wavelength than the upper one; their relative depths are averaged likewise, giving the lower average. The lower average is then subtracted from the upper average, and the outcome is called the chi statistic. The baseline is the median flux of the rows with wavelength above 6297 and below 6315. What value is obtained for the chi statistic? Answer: 0.0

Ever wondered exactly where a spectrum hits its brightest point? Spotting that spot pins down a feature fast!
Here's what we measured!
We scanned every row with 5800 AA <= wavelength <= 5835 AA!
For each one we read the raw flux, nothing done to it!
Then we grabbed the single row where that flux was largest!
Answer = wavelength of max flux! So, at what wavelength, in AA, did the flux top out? 5801.0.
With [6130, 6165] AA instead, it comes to 6131.0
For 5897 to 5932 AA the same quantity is 5923.5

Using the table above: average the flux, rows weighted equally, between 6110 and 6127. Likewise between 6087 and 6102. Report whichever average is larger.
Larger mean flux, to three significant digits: 13.0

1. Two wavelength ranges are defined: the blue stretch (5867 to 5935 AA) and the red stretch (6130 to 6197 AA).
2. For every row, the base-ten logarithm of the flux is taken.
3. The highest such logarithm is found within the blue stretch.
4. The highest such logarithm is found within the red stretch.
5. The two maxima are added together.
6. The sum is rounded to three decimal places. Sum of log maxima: 2.177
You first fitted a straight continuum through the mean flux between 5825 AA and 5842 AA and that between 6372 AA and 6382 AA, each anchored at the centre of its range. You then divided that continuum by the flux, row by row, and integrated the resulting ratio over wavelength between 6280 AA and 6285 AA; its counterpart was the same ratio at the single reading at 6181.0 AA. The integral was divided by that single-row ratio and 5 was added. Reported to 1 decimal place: 10.1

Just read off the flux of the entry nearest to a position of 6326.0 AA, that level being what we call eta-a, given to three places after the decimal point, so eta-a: 13.070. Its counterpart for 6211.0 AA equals 10.800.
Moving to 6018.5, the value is 11.910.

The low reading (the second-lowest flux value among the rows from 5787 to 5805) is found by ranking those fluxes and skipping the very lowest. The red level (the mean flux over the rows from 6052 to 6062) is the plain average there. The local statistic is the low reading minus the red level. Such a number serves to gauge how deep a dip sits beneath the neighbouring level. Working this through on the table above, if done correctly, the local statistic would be -1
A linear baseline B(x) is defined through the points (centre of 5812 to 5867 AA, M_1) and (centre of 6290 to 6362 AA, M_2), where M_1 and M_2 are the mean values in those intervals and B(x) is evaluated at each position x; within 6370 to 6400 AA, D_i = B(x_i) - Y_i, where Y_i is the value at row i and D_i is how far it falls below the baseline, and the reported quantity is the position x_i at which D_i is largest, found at 6383.5 AA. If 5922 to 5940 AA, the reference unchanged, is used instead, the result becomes 5931.0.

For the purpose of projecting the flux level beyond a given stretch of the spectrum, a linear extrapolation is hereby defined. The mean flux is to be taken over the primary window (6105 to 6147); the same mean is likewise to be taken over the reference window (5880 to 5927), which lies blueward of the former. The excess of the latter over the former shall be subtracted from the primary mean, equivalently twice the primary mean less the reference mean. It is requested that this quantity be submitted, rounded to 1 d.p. 18.4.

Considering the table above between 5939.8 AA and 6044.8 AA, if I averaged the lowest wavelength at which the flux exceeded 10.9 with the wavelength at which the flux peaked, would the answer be 5991.0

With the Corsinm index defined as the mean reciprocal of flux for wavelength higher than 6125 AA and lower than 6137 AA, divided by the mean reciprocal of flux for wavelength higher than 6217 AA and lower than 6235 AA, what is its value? 0.65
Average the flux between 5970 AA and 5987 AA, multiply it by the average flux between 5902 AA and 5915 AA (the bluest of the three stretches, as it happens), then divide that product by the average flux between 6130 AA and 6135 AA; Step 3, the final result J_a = 7.0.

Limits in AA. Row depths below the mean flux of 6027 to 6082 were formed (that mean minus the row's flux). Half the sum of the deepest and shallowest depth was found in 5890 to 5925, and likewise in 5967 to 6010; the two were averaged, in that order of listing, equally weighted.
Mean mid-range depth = 3.3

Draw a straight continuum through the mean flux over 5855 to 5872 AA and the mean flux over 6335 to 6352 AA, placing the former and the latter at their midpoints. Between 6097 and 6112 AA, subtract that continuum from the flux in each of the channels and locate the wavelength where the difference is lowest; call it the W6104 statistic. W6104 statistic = 6106.0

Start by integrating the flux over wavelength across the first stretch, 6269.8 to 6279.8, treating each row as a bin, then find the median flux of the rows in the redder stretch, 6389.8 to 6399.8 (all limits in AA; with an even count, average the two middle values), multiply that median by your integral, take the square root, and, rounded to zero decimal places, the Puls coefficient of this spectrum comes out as 37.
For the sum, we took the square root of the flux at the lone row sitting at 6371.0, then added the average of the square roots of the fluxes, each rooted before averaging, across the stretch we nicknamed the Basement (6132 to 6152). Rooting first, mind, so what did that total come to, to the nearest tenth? 7.3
